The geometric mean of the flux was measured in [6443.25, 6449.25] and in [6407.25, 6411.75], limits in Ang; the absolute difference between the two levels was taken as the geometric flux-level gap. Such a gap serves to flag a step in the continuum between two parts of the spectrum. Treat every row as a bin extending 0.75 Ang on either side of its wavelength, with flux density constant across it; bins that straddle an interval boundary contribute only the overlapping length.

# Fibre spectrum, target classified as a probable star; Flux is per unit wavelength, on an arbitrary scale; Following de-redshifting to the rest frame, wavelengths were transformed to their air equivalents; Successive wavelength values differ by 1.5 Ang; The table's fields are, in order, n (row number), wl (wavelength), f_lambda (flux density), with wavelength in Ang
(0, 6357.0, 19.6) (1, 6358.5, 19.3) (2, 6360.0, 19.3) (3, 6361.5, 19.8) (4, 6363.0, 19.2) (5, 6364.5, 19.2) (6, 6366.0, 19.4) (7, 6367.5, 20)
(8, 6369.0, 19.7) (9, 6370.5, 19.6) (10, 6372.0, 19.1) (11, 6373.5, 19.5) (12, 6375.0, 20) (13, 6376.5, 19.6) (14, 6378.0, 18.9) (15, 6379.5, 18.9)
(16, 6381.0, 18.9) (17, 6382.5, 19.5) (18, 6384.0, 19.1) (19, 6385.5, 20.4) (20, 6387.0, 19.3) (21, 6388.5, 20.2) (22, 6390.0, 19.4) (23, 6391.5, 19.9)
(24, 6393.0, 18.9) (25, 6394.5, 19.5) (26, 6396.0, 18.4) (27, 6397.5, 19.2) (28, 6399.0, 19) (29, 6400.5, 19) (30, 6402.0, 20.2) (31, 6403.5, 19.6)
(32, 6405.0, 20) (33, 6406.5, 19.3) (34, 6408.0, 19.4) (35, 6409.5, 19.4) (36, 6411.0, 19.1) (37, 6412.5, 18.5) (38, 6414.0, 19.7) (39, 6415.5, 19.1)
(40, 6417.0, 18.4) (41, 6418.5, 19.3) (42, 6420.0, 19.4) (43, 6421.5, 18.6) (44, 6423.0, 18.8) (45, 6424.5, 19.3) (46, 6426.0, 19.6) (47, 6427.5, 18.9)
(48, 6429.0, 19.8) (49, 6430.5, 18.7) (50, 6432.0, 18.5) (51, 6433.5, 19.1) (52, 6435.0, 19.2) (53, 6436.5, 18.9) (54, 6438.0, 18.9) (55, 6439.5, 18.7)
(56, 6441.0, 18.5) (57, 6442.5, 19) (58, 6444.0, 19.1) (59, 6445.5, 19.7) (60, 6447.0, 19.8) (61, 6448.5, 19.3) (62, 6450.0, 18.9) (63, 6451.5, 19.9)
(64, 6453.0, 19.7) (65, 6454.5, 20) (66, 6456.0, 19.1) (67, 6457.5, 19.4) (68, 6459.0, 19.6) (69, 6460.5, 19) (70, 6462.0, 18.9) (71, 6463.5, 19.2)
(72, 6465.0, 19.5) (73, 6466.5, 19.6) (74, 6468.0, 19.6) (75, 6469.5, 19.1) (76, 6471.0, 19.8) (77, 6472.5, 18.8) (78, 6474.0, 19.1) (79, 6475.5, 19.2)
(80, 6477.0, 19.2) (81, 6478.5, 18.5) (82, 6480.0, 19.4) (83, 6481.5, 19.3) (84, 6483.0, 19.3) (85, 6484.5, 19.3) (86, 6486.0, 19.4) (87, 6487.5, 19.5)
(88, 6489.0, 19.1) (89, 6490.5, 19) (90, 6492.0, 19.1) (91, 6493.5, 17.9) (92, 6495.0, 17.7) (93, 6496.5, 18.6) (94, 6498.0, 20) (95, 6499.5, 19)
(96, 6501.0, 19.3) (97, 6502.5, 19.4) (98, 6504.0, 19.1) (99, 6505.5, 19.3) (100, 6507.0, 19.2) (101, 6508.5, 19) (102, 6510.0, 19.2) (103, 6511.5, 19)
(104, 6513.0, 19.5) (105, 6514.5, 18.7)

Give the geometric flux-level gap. 0.17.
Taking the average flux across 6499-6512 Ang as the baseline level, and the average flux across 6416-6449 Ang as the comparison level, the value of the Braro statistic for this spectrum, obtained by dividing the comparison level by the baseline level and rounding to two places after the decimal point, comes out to 0.99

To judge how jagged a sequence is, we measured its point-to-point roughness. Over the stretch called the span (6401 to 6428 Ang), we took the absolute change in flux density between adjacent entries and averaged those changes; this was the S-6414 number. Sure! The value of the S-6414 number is 0.51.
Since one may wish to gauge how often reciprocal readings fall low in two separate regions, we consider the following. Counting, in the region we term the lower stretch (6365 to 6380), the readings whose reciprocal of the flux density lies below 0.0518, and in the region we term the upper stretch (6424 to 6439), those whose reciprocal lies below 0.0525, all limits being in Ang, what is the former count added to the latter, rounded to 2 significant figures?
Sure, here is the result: 12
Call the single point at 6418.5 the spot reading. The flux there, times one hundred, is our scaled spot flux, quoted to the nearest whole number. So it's 1930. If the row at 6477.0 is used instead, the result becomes 1920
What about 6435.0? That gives 1920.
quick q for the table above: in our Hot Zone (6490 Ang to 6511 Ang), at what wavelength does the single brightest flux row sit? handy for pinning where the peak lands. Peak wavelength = 6498.0 Ang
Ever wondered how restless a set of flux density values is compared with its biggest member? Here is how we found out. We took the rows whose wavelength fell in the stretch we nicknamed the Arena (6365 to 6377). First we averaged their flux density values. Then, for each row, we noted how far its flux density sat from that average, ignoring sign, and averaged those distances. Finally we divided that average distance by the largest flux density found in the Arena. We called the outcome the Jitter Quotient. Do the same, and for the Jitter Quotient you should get 0.0108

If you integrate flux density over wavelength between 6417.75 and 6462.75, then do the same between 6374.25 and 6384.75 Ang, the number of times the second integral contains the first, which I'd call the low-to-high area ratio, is 0.23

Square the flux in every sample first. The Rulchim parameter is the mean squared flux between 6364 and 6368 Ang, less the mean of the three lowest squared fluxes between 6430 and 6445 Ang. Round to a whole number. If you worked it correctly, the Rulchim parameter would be 37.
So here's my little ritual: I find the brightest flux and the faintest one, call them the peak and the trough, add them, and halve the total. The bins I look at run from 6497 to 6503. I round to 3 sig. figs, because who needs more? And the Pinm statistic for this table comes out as 19.5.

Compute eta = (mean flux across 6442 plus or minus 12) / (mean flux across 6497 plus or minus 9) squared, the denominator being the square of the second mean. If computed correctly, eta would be 0.0532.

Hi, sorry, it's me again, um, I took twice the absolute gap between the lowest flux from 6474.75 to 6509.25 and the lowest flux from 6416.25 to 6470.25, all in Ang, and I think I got 1.4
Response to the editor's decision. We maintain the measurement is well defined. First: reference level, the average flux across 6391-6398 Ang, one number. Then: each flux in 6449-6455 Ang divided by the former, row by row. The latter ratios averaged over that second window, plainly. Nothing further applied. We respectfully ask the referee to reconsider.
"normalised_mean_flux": 1.023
